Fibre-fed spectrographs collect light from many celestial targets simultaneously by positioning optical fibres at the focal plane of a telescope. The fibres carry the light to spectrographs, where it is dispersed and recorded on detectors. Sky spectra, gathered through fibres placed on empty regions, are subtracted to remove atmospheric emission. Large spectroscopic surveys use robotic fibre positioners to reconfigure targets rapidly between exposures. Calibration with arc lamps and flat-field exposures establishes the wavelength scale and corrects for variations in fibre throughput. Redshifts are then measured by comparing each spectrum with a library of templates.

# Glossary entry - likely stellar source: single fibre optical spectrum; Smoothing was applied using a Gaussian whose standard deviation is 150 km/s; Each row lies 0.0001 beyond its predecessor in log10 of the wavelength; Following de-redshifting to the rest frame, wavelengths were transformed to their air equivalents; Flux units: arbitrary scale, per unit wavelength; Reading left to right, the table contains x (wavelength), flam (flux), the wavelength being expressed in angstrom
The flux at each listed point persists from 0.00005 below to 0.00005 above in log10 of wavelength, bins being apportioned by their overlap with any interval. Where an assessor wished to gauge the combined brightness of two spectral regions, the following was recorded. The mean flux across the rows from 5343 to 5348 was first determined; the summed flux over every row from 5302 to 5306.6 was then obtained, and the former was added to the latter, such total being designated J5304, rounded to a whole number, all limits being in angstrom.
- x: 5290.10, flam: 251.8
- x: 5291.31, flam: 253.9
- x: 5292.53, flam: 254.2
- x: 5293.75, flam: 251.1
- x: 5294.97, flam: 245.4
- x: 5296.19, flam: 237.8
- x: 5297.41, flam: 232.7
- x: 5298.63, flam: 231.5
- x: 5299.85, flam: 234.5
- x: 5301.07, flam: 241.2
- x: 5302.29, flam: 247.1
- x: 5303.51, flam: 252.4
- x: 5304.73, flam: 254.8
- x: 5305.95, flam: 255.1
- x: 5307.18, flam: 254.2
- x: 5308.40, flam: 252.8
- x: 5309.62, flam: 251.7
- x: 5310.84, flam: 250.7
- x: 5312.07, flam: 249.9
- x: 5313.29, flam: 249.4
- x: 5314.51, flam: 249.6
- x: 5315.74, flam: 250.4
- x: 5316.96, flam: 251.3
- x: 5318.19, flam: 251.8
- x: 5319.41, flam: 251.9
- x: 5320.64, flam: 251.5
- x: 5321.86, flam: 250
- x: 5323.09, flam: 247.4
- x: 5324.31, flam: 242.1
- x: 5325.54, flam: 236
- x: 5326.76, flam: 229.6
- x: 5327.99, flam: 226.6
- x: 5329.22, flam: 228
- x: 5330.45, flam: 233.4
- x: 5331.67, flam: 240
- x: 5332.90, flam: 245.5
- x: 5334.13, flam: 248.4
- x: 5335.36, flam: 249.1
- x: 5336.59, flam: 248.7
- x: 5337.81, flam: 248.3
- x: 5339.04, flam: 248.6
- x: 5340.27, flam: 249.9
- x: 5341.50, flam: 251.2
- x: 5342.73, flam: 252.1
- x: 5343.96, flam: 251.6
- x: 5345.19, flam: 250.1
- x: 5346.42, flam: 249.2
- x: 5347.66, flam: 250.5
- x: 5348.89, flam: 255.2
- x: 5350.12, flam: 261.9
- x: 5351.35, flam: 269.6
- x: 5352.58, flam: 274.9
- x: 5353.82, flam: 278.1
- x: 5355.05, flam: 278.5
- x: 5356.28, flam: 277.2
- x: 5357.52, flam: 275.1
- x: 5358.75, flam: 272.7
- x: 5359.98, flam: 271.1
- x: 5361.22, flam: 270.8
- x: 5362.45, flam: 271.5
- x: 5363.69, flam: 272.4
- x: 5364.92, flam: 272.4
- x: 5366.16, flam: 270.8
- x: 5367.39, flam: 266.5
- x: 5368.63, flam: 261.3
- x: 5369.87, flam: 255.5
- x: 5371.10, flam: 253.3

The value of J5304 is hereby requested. 1260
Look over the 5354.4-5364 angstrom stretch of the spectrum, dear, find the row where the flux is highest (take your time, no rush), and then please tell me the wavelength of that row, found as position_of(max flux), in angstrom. 5355.05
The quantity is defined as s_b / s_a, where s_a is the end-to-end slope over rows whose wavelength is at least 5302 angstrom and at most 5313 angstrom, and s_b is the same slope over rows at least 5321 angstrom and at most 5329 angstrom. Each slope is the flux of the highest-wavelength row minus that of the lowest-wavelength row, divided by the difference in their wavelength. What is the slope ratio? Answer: -13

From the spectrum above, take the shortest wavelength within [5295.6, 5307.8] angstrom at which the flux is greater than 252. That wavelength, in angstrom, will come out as 5303.51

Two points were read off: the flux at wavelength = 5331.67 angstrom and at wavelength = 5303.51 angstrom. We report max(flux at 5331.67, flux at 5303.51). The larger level 252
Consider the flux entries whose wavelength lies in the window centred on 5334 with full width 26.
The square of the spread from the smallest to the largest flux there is 650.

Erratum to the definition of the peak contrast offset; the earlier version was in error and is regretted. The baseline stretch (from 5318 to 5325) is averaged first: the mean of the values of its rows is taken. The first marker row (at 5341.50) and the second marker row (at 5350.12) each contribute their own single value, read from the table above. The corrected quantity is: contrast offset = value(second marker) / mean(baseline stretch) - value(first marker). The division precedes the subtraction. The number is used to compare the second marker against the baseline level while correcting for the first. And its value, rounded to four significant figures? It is -250.1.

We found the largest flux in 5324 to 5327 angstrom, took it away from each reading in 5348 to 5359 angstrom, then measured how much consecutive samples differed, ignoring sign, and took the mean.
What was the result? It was 3.6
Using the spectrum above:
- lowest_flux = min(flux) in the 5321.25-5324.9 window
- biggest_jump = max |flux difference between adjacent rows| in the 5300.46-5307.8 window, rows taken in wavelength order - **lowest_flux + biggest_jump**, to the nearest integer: 248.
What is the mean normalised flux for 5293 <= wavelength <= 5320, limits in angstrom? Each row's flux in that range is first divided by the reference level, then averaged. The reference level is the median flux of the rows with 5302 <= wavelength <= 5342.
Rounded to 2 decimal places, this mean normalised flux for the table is 0.99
